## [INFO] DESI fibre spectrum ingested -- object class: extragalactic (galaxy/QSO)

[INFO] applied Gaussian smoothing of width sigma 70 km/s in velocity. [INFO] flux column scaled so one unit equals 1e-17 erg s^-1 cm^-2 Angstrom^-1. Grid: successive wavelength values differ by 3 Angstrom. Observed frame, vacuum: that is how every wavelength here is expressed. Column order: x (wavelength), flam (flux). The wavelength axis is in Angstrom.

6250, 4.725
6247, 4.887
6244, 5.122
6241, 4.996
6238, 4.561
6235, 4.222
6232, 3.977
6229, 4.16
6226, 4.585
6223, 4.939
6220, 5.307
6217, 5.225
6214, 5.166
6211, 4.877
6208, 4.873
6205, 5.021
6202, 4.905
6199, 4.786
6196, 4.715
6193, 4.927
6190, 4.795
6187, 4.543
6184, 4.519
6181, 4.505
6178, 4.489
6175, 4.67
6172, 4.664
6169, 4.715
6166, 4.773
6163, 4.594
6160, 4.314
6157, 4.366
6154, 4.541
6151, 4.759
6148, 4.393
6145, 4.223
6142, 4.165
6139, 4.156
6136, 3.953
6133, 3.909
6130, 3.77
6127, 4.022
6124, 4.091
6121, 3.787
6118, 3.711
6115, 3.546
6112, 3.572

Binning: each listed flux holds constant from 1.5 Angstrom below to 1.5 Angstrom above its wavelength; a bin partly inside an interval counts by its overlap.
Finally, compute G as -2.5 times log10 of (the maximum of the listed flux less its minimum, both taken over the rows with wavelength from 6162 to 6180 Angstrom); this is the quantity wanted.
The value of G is 1.37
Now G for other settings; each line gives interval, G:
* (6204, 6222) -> 0.91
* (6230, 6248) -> -0.15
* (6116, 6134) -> 1.05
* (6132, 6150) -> 0.79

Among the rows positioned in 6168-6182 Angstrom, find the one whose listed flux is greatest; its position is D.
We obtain 6169 Angstrom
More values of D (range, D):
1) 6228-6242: 6241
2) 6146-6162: 6151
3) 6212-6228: 6220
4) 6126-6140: 6139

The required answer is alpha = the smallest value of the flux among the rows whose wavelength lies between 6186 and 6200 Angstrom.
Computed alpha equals 4.543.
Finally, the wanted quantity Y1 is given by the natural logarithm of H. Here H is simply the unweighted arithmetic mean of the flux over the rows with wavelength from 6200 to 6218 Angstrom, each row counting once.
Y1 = 1.61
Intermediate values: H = 5.01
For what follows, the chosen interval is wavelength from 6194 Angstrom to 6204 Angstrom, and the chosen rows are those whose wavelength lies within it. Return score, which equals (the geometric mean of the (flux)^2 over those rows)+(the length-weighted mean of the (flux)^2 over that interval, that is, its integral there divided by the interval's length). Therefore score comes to 46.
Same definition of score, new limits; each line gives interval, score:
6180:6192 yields 42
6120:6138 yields 31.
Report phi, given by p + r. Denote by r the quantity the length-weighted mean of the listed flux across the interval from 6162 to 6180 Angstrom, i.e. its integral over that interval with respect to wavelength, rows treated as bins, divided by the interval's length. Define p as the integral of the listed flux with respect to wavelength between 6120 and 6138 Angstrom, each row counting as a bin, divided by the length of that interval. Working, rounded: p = 3.93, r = 4.65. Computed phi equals 8.6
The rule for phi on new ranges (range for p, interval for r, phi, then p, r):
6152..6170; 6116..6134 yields 8.4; 4.55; 3.87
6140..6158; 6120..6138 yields 8.3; 4.40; 3.93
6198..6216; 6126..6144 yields 9.0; 4.95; 4.00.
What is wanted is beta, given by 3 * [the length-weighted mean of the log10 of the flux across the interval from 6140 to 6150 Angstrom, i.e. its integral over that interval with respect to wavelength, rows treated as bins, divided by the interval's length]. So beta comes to 1.89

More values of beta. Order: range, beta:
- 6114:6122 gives 1.70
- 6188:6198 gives 2.04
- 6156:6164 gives 1.94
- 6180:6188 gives 1.97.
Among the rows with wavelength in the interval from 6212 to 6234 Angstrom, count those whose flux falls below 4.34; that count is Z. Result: 2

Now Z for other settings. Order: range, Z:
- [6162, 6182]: 0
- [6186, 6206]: 0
